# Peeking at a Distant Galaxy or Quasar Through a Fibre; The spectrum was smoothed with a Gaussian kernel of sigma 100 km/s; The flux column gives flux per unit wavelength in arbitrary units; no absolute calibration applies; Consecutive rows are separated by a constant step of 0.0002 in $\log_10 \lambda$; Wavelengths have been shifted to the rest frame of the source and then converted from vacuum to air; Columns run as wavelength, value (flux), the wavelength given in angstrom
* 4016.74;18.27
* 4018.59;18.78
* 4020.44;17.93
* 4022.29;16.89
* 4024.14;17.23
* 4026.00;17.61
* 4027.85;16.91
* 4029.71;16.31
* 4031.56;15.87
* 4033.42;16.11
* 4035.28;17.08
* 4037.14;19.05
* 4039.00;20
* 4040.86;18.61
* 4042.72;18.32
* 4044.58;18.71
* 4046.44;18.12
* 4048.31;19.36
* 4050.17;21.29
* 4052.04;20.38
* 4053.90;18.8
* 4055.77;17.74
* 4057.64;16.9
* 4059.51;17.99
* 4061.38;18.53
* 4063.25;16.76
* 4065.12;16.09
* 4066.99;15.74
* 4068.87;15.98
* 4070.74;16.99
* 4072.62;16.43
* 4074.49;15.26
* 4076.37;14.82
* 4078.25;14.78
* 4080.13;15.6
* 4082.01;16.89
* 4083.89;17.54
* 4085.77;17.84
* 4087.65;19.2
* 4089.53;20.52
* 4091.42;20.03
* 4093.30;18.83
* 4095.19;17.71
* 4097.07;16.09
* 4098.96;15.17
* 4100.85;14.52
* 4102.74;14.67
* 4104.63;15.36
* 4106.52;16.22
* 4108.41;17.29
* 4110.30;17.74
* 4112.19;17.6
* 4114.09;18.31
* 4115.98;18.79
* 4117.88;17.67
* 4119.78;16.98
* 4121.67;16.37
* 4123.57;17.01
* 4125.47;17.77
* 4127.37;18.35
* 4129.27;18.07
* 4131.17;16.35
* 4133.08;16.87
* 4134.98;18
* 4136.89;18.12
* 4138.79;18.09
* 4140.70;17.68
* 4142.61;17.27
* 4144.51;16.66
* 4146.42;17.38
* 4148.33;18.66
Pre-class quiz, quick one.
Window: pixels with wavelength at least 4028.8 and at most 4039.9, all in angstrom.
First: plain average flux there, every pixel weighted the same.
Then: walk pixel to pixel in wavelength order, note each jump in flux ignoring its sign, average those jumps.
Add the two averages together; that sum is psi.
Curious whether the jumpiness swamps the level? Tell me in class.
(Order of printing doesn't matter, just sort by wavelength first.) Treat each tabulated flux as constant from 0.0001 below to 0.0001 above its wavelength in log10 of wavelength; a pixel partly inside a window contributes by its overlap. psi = 18.3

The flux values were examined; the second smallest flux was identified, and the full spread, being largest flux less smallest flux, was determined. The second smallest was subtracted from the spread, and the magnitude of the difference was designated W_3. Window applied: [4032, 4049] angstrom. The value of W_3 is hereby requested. 13.2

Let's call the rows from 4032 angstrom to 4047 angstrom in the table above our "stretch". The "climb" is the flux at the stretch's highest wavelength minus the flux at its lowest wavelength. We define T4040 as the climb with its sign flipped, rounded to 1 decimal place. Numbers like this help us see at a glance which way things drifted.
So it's -2.0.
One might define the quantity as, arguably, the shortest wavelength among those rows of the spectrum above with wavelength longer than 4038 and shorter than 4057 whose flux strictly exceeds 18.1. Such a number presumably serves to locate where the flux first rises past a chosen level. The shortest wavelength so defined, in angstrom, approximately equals 4039.00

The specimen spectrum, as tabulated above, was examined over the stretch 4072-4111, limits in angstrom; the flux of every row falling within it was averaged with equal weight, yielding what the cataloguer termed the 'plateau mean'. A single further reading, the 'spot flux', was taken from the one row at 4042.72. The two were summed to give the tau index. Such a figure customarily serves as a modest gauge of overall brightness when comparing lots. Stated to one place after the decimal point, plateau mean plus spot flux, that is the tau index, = 35.1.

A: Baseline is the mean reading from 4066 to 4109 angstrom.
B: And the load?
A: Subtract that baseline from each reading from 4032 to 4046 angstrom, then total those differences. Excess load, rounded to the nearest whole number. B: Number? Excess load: 11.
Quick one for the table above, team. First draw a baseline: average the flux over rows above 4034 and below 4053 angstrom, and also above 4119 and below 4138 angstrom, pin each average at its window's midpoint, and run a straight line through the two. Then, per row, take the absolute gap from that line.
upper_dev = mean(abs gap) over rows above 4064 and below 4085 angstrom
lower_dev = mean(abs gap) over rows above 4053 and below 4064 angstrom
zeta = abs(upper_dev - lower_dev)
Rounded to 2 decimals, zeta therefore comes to 1.46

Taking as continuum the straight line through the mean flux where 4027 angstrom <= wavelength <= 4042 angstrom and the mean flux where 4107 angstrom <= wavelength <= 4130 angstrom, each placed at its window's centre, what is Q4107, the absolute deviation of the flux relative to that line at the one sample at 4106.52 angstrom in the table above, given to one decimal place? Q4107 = 1.4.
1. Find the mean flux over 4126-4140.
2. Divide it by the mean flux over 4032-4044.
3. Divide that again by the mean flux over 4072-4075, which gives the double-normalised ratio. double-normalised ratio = 0.0614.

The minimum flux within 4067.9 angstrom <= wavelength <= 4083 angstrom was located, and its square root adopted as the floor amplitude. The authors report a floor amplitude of 3.84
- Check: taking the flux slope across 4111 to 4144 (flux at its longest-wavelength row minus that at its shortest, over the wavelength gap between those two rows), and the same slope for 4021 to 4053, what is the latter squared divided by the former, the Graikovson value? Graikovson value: -1.27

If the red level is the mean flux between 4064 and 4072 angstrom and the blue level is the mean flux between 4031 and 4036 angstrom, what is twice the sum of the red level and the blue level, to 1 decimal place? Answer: 65.1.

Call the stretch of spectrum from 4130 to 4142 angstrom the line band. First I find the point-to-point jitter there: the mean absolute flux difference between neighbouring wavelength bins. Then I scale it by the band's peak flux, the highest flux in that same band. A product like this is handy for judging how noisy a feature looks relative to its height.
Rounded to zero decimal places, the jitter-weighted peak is 8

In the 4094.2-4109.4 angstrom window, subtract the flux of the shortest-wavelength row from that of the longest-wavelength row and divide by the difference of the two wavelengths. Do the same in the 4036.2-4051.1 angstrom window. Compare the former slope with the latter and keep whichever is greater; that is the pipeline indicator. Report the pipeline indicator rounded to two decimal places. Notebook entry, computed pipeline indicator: 0.17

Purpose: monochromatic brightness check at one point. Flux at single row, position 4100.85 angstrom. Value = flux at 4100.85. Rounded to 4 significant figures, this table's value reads 14.52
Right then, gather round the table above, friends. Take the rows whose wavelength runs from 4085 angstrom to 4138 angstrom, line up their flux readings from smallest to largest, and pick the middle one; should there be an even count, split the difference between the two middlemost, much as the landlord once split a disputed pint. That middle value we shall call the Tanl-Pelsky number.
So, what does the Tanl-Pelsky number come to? 17.7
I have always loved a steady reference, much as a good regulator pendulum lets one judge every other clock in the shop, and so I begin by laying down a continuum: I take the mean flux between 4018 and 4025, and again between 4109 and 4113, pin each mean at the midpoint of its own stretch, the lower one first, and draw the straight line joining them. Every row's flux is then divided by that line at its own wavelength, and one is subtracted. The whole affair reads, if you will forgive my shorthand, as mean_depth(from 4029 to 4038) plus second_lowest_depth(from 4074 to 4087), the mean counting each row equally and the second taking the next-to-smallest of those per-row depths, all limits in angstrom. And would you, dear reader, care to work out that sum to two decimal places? -0.21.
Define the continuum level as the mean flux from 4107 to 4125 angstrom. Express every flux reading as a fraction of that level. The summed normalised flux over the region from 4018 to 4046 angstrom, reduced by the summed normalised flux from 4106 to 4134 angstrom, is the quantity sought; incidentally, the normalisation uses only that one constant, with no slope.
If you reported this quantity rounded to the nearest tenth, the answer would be 0.2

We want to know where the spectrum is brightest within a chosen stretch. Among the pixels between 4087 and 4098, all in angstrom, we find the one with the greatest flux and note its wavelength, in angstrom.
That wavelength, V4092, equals 4089.53 angstrom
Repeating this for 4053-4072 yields 4053.90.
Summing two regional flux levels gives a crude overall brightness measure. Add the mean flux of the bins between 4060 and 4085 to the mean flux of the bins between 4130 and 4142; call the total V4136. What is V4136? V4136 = 33.8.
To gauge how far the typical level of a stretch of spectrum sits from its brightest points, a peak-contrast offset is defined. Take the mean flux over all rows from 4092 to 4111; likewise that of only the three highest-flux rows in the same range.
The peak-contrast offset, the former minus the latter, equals -1.7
